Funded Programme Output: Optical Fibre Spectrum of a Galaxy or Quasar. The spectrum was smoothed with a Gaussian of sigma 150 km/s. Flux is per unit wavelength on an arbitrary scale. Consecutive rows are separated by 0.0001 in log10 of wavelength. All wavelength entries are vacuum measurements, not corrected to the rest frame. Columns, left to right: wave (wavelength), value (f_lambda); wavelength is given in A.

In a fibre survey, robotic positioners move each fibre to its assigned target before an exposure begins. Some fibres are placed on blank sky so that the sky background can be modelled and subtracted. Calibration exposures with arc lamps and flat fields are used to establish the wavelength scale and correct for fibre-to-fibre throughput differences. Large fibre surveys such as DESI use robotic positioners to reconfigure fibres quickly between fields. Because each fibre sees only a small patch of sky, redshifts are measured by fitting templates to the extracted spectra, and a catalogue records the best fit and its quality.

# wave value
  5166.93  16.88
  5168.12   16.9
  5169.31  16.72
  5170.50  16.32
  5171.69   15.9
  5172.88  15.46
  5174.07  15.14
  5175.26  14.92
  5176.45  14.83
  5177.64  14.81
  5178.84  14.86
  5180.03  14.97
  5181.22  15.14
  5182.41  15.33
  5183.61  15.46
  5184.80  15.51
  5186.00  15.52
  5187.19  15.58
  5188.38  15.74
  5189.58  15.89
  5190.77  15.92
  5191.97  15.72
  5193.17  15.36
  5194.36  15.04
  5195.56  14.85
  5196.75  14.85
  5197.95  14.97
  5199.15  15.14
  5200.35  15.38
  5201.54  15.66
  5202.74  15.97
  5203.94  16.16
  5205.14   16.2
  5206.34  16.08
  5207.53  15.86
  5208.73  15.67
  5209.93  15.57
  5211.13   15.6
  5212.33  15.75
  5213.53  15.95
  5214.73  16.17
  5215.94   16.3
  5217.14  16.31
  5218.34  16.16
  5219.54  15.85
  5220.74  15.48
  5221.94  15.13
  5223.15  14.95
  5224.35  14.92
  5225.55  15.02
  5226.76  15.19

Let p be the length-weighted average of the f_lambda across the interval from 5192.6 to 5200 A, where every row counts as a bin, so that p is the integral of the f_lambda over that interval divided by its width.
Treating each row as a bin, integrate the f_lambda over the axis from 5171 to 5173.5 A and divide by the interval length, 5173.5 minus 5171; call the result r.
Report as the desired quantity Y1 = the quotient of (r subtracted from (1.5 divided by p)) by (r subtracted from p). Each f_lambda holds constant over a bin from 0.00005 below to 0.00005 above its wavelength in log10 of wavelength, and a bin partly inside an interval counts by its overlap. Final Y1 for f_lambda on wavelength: 23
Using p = 15.0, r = 15.7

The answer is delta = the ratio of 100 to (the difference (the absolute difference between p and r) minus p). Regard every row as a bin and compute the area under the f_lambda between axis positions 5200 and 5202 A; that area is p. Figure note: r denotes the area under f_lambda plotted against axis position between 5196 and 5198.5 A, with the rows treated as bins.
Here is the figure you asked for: -4.0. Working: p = 31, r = 37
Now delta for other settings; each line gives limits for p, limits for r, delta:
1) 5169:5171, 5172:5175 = -5.0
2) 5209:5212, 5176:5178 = -3.4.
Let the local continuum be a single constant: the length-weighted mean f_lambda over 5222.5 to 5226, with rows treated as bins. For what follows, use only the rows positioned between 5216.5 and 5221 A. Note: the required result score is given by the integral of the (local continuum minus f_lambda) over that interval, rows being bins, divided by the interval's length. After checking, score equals -1.03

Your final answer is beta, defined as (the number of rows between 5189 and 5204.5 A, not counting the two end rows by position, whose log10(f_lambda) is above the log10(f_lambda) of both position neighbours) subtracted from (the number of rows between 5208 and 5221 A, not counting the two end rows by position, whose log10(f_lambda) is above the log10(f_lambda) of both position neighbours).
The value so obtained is 0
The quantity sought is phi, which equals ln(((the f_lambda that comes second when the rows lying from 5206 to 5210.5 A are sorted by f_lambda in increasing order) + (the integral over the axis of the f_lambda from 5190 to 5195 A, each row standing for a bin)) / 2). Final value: 3.84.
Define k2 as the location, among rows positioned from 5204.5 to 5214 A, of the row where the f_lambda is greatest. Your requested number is 5205.14 A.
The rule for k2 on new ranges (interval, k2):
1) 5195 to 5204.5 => 5203.94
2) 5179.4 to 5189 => 5188.38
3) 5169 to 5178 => 5169.31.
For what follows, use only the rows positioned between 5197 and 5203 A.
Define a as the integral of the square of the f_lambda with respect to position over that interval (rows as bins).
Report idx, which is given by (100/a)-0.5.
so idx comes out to -0.429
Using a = 1415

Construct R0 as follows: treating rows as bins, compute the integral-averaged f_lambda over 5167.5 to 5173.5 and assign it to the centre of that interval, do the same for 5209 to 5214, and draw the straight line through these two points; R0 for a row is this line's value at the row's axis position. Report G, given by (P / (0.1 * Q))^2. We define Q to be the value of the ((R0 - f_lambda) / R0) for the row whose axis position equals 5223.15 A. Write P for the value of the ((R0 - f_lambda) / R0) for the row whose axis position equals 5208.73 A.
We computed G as 2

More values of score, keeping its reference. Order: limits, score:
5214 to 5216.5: -1.26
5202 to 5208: -1.09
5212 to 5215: -1.00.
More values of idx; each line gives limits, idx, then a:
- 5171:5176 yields -0.415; 1182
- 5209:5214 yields -0.419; 1234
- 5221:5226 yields -0.412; 1131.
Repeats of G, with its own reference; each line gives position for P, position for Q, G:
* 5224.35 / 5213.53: 521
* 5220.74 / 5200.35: 5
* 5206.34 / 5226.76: 92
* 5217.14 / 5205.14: 286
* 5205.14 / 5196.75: 15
